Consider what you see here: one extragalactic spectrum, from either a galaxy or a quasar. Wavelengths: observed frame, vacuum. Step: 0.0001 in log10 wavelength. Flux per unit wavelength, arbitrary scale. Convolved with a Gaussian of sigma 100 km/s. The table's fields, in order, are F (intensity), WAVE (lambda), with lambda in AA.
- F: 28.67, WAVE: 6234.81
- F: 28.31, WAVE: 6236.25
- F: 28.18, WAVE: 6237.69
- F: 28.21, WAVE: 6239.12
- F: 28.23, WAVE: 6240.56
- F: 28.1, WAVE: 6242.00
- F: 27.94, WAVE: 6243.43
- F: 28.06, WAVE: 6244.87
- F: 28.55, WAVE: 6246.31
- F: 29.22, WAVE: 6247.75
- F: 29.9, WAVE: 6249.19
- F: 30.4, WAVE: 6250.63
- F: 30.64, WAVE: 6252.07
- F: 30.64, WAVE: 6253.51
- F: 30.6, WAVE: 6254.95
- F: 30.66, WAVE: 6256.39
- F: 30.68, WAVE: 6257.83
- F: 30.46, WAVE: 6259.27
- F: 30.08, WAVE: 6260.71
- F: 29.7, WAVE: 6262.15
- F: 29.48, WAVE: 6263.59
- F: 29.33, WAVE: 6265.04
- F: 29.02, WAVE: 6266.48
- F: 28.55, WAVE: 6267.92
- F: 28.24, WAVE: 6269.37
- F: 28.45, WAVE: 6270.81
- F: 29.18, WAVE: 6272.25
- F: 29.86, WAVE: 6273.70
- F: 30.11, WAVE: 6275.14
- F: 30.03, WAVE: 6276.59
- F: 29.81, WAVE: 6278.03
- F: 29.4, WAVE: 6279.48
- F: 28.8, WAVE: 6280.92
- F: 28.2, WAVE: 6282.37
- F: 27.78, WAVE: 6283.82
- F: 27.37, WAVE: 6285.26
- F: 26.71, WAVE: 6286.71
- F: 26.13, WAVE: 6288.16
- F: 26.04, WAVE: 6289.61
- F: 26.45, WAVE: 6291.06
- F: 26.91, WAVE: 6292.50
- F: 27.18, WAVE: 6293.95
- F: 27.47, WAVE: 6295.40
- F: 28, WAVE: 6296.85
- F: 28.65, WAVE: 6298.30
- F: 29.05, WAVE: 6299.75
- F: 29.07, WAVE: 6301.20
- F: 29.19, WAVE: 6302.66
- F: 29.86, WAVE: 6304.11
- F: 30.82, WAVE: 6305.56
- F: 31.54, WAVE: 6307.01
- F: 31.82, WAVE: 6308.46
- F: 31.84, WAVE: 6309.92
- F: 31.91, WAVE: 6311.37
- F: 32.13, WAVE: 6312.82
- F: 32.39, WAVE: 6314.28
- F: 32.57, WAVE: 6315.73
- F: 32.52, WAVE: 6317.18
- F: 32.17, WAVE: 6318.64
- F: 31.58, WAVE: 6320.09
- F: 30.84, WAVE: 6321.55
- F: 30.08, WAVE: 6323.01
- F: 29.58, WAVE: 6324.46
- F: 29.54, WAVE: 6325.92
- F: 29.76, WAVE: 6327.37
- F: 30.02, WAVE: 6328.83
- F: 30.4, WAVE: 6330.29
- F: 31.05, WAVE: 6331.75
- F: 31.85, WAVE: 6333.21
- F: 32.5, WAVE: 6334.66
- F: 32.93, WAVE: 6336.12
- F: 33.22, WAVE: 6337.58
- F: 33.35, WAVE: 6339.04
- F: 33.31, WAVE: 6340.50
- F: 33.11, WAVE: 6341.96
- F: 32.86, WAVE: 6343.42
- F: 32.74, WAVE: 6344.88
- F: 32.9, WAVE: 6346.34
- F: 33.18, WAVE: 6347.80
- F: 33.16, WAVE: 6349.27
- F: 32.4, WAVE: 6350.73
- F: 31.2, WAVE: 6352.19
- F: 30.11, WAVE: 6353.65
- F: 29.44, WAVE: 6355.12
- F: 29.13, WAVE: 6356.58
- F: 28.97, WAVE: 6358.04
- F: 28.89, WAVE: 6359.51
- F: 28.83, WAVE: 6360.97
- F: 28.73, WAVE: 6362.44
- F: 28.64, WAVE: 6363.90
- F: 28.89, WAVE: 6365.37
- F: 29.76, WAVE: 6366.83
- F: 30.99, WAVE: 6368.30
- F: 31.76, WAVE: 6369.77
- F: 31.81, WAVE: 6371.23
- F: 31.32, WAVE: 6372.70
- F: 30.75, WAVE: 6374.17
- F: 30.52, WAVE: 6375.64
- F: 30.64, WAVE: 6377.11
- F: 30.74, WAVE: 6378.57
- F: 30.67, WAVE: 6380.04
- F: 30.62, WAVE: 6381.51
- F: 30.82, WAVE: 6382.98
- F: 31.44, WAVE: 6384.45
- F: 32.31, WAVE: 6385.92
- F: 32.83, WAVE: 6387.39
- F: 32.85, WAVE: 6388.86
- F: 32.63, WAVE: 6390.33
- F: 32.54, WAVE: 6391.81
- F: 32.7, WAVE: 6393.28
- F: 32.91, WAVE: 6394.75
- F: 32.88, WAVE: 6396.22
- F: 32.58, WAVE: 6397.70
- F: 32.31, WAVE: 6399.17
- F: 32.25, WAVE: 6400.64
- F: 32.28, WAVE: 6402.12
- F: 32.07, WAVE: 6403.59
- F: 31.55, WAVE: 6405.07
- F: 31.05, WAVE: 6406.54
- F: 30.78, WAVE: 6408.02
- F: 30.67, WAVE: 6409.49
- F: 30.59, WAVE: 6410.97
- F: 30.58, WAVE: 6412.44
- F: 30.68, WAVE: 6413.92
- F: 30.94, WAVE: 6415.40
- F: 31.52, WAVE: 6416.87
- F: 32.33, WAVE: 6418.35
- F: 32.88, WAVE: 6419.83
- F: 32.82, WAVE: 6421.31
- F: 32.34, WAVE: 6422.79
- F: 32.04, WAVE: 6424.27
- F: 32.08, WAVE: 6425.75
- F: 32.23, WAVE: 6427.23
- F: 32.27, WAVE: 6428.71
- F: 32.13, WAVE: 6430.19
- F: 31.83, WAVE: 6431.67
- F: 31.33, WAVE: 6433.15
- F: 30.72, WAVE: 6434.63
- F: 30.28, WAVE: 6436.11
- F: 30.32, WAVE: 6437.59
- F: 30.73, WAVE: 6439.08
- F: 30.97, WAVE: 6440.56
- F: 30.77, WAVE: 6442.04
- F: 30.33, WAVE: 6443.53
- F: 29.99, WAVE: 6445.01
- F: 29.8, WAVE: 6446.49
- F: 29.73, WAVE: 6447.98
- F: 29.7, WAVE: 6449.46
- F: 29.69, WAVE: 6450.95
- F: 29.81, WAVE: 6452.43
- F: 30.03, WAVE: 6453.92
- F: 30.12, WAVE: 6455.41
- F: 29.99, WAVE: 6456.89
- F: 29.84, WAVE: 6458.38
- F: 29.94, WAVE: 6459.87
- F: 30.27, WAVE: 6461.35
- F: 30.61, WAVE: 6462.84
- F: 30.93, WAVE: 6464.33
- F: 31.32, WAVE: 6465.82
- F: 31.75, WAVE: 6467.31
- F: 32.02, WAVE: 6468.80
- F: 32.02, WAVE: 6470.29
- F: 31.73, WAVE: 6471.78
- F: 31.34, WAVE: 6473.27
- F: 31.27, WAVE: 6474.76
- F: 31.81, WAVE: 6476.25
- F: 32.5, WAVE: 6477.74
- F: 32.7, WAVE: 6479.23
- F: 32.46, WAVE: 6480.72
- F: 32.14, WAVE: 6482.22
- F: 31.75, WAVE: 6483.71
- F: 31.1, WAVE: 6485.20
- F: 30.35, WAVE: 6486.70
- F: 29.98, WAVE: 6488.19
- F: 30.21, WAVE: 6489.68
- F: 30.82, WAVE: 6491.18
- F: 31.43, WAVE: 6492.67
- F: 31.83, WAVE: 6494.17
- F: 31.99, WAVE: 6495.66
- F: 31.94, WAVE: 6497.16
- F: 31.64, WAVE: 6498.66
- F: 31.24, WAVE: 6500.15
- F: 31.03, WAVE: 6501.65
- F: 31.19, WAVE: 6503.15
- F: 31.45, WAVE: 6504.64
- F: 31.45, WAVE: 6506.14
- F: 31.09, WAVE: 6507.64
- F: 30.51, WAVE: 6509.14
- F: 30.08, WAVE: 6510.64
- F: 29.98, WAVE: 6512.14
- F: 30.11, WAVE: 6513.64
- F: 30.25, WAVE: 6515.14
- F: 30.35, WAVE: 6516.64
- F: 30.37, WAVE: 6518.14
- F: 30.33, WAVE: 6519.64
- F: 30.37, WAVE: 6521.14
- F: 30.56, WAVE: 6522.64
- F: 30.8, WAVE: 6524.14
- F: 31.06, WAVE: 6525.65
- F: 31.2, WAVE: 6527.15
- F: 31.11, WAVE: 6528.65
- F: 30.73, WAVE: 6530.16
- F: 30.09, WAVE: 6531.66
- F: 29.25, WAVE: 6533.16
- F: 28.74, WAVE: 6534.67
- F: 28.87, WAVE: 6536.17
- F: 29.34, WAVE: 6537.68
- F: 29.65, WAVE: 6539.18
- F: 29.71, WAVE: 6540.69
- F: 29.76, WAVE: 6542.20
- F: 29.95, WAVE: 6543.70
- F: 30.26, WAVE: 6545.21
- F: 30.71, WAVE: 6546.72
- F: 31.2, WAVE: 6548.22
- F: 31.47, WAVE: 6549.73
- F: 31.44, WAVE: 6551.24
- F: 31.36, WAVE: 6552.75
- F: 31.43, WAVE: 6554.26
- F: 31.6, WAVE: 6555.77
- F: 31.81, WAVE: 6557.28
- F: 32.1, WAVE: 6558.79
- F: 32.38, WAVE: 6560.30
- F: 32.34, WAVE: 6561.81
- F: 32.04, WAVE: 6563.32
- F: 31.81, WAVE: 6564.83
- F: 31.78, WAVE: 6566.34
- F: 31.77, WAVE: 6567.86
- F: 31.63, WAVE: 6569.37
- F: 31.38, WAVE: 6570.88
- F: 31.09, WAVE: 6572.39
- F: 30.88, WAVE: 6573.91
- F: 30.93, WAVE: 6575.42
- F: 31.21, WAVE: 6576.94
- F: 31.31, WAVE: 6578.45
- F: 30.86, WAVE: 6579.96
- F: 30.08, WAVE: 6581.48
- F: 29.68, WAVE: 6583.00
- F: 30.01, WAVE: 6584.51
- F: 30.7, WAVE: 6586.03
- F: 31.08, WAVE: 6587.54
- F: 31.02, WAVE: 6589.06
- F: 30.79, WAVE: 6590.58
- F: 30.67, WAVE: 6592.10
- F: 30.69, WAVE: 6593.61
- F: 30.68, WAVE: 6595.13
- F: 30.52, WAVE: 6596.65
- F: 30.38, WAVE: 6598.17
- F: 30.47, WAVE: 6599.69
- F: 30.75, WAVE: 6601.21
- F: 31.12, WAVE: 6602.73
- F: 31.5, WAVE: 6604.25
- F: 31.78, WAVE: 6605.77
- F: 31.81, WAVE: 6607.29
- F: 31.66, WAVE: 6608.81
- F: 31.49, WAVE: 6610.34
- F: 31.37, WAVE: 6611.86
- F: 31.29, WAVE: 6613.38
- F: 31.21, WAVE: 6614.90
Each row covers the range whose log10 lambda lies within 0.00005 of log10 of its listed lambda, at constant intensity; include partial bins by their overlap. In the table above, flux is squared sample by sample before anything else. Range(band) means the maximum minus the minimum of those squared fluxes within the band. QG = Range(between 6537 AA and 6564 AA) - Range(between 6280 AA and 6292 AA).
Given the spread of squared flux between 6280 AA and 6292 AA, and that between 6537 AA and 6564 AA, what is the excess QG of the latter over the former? 36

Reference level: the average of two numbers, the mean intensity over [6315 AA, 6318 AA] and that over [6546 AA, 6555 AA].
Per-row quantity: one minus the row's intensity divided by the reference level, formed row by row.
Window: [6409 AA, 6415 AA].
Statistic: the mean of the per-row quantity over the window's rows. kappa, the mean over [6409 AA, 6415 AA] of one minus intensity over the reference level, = 0.040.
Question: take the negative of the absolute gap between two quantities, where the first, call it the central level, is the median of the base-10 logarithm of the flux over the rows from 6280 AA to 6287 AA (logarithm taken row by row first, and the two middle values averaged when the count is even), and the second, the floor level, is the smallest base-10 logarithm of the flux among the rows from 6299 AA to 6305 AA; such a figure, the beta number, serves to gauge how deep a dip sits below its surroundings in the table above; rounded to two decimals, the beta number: -0.02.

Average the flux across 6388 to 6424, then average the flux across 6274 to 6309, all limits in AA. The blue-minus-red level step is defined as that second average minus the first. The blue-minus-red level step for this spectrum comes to -3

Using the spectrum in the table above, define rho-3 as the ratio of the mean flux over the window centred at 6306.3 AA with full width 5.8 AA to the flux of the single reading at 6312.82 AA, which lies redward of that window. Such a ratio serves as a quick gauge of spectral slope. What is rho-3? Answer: 0.97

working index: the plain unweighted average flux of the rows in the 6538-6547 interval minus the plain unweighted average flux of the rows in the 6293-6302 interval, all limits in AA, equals 1.8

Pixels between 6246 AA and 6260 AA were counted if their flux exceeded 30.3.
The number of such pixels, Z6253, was 7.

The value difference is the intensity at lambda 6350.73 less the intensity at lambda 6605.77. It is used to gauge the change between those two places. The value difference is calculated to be 1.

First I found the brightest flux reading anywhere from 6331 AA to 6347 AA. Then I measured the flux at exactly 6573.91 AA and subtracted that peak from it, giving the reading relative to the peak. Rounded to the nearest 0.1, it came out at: -2.5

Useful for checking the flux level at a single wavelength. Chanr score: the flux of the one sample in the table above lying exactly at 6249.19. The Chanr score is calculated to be 29.9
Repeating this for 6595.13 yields 30.68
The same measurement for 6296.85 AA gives 28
